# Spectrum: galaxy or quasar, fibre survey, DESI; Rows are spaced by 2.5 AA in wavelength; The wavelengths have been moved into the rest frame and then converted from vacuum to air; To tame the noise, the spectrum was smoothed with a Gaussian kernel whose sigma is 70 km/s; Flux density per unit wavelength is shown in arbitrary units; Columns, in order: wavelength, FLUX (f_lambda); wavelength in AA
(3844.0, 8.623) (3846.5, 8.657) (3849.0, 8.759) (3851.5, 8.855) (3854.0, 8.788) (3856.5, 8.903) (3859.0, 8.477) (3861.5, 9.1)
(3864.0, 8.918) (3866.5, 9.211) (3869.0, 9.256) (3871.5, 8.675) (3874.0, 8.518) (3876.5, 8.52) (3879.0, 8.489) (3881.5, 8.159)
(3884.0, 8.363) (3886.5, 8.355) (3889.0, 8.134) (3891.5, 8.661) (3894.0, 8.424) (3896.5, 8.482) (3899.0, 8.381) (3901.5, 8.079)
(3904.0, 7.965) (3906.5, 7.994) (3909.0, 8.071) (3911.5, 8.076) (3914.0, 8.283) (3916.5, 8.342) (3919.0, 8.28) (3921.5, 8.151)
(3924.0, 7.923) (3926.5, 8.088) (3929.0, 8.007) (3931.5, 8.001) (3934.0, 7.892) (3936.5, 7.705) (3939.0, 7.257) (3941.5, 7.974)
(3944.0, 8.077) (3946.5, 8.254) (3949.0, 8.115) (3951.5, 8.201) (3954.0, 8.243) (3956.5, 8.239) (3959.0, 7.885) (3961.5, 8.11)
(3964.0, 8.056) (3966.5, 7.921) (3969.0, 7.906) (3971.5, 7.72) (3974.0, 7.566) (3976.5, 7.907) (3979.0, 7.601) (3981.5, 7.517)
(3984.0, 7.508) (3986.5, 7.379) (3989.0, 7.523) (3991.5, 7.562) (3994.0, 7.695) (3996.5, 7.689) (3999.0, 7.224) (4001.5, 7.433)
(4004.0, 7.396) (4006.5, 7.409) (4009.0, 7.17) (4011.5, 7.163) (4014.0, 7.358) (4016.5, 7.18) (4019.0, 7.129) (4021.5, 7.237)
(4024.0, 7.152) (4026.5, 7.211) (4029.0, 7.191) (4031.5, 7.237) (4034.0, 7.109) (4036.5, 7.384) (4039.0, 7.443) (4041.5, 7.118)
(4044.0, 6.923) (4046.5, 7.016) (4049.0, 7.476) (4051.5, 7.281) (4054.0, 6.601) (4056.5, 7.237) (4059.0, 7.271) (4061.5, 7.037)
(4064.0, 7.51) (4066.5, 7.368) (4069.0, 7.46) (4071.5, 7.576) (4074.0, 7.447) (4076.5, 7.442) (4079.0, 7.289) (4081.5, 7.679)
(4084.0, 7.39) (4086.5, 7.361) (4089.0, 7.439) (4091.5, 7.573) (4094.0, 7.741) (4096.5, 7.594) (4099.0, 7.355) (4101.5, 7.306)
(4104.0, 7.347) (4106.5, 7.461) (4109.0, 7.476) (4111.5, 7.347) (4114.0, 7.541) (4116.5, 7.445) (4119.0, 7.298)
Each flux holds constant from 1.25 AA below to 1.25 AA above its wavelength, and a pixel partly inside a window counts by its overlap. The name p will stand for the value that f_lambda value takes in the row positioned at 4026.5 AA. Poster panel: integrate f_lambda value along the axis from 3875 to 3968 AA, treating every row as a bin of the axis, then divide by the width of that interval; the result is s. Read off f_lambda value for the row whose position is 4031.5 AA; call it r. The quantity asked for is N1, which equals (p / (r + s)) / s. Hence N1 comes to 0.058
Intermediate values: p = 7.211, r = 7.237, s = 8.14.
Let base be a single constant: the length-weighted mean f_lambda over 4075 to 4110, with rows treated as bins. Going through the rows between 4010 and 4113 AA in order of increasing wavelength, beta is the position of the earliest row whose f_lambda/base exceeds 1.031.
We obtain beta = 4094.0 AA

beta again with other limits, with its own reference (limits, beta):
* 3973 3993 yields 3976.5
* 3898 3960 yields 3899.0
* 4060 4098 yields 4094.0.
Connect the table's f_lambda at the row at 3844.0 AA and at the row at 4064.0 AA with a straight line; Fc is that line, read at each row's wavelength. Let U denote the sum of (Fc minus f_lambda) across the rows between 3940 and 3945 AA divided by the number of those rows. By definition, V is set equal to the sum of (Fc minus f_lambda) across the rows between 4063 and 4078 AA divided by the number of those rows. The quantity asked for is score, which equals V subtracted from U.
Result 0.09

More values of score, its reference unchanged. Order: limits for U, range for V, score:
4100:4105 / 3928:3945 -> -0.32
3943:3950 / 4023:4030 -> -0.56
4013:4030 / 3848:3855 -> 0.73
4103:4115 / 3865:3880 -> 0.15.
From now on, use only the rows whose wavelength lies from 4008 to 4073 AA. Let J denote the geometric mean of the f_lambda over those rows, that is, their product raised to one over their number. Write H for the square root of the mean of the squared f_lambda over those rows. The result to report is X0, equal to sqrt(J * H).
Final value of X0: 7.2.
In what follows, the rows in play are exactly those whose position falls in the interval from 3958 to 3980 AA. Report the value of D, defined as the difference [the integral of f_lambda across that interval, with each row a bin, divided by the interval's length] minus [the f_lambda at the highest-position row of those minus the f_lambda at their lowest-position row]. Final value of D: 8.1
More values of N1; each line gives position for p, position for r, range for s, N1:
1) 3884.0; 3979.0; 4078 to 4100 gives 0.074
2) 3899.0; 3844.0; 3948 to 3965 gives 0.062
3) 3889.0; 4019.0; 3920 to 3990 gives 0.069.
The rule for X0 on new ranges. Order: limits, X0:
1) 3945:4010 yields 7.7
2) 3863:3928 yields 8.4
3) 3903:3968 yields 8.0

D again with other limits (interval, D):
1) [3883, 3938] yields 8.8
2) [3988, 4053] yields 7.5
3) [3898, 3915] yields 8.2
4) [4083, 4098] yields 7.3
